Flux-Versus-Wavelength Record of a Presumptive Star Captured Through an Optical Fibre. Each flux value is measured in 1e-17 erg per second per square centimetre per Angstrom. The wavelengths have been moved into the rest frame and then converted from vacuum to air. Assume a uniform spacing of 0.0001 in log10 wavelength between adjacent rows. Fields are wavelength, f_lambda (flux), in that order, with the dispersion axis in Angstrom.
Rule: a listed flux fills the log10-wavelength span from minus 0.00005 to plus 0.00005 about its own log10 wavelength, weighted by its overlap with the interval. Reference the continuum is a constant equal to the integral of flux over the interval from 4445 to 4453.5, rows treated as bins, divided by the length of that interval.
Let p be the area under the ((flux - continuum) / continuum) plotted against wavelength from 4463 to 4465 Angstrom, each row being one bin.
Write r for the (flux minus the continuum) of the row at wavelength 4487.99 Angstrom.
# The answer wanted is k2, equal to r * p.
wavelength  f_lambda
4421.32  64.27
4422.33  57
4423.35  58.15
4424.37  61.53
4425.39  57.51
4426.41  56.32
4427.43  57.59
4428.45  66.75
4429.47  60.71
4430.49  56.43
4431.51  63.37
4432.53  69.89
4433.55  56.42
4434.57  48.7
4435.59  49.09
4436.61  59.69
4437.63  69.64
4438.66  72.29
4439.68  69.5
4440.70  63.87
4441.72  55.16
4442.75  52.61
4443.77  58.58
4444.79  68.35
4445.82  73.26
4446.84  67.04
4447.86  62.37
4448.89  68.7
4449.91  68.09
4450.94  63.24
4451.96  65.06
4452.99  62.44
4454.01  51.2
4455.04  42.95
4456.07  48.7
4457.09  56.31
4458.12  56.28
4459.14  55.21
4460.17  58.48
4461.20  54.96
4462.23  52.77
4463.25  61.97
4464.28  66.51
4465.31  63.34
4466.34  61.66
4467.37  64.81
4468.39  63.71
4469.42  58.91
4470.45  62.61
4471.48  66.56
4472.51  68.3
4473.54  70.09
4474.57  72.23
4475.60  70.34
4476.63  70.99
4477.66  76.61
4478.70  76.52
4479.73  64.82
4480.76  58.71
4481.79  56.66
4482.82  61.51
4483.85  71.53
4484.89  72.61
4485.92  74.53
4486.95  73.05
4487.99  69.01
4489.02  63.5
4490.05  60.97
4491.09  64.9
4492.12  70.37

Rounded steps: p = -0.1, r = 3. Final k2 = -0.2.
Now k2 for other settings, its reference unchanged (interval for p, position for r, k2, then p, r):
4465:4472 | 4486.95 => -2.3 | -0.3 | 7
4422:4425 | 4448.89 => -0.8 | -0.3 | 2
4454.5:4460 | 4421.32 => 2.4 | -1.2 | -2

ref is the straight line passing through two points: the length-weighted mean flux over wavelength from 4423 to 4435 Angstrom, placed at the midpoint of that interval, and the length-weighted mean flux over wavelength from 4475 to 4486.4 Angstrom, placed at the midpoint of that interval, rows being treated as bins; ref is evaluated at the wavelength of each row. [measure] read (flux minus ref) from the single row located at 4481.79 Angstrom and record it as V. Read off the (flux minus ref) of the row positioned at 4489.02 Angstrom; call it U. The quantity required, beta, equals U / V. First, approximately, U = -7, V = -12.1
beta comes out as 0.5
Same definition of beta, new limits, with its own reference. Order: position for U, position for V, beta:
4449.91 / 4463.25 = -1.4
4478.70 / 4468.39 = -3.0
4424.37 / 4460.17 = -0.4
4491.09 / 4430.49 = 1.7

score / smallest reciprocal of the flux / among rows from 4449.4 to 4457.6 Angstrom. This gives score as 0.0147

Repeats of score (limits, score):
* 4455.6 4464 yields 0.0161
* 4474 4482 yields 0.0131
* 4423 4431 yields 0.0150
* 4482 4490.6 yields 0.0134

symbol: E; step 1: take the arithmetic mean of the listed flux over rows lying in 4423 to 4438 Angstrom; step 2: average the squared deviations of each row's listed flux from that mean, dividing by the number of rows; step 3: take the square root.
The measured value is 6.0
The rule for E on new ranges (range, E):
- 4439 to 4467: 7.1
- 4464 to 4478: 4.6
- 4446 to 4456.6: 8.6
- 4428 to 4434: 5.0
